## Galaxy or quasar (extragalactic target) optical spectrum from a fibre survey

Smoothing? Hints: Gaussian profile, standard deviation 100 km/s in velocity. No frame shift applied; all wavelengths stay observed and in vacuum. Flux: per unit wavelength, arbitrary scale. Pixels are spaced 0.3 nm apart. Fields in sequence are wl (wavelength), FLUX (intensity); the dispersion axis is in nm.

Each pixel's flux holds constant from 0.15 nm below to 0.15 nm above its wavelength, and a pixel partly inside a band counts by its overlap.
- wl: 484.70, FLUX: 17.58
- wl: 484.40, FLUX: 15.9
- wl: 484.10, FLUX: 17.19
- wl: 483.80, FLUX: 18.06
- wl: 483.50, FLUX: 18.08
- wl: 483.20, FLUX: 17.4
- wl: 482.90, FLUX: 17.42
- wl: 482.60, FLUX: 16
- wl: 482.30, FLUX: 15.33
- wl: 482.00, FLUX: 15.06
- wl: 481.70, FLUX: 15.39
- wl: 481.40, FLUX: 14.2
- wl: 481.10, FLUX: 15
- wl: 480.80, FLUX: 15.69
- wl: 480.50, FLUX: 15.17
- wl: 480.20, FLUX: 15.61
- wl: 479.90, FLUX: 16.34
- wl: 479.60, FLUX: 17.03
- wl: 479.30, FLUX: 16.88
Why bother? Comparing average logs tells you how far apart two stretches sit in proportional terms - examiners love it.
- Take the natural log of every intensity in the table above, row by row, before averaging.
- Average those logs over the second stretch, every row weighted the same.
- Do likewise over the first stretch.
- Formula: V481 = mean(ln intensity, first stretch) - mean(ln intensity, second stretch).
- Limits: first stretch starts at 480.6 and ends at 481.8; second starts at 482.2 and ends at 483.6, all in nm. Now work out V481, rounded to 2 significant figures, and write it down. -0.11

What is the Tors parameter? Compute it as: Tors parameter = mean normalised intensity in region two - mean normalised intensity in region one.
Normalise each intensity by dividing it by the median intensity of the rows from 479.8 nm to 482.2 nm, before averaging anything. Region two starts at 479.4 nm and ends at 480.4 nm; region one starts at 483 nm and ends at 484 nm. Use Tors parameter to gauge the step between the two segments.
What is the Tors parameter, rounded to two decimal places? -0.10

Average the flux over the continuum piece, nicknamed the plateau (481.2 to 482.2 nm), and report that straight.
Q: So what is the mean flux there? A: 14.9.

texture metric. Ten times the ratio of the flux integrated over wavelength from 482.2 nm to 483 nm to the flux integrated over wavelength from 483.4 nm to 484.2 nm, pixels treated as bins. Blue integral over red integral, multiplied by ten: 9.1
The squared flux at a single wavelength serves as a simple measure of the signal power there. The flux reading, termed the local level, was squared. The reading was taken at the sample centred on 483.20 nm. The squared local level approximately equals 303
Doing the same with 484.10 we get 295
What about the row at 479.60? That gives 290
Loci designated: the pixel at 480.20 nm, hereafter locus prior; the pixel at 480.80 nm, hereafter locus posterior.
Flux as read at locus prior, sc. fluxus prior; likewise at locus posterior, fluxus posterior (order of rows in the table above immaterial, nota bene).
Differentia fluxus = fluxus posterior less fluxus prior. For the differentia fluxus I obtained 0.1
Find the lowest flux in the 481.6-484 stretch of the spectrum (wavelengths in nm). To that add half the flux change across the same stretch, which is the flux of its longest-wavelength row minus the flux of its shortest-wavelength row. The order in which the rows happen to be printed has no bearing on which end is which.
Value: 16.4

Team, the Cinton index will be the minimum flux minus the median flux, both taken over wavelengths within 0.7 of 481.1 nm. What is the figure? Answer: -0.97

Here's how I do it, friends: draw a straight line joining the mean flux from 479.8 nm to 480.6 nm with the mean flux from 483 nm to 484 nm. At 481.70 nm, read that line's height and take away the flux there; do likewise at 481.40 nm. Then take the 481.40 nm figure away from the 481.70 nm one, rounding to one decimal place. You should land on -1.0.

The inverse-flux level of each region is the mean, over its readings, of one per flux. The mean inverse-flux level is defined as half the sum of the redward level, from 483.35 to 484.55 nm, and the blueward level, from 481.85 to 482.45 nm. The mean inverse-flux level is 0.0619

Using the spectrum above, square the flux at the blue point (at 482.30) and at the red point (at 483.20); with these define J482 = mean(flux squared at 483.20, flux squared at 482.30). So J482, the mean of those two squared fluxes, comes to 269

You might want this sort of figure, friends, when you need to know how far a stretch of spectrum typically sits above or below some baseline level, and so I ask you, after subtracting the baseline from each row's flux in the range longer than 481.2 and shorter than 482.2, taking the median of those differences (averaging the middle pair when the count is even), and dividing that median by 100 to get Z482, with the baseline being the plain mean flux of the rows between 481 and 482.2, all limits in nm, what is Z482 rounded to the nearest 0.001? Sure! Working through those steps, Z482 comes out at 0.001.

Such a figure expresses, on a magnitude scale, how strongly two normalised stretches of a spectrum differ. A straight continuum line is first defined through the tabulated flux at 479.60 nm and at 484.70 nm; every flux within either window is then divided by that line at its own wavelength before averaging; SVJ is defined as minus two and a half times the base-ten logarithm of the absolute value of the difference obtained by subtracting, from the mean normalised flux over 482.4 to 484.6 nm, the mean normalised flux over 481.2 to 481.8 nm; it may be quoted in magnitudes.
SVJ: 2.26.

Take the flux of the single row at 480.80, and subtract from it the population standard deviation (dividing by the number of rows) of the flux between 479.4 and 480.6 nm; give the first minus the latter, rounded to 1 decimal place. 15.0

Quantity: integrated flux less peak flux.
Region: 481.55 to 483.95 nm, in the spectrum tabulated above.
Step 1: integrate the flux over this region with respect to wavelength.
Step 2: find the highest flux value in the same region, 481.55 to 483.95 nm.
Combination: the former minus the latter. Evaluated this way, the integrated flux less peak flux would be 22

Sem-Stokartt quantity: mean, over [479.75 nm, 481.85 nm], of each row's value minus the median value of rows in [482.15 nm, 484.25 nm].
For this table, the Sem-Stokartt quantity -2.1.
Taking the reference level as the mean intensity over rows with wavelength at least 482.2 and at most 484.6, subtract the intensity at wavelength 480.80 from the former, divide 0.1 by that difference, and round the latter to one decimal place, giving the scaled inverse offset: 0.1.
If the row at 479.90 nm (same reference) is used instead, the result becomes 0.2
